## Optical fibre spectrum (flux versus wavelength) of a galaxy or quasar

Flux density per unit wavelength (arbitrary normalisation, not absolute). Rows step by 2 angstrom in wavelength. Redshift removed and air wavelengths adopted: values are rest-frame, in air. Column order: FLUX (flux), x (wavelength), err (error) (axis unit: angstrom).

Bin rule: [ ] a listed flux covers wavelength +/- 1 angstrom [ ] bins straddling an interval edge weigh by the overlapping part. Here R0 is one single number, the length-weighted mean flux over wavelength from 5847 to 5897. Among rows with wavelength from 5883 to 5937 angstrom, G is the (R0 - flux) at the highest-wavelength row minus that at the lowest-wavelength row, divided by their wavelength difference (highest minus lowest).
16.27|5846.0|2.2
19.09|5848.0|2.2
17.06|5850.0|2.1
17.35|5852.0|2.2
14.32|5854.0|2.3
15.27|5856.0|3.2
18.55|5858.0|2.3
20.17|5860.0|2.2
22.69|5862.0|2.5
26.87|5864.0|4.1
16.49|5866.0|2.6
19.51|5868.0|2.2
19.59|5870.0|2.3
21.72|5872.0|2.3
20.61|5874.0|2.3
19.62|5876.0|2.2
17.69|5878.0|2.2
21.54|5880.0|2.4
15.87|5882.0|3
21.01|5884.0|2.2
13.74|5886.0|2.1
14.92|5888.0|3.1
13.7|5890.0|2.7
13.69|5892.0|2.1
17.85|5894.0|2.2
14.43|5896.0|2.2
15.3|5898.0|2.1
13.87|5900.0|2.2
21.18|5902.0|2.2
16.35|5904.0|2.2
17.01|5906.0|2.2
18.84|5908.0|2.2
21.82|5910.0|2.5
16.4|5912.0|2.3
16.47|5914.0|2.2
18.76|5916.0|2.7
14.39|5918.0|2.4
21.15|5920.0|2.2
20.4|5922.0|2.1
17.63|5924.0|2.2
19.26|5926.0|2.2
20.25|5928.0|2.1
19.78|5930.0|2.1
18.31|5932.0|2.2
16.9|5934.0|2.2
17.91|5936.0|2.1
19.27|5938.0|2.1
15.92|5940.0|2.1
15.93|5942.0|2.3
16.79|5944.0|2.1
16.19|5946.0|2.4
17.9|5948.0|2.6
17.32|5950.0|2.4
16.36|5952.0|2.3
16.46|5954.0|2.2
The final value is 0.1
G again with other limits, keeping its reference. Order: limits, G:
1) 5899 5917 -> -0.3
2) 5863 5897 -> 0.4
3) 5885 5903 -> -0.5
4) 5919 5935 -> 0.3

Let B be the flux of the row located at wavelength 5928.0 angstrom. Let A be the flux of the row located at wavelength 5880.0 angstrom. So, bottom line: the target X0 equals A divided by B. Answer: 1.06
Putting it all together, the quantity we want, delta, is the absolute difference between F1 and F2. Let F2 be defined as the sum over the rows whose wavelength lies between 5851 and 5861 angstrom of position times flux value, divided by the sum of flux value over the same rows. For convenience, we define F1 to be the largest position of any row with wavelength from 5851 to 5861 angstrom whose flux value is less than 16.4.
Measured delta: 0.2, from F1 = 5856.0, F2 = 5856.2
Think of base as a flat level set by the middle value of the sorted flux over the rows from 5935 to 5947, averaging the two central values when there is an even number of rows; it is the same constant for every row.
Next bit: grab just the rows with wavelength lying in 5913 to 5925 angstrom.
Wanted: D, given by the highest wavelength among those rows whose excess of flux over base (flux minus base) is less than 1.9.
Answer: 5924.0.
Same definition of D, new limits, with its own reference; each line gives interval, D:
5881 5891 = 5890.0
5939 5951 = 5950.0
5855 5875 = 5866.0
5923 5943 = 5942.0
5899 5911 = 5906.0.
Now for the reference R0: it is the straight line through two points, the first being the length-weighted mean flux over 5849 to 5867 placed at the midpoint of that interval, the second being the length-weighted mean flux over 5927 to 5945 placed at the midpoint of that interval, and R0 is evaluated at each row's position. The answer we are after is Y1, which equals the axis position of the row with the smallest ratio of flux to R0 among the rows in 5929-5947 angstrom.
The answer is 5940.0 angstrom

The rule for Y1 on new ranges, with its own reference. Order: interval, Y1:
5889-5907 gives 5890.0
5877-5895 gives 5890.0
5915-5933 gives 5918.0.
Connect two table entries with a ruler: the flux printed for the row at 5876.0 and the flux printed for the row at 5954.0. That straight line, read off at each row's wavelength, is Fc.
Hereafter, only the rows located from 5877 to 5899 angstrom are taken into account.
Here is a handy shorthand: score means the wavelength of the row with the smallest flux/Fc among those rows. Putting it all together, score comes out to 5886.0 angstrom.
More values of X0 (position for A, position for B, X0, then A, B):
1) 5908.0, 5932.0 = 1.03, 18.84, 18.31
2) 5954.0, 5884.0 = 0.78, 16.46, 21.01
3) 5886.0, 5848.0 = 0.72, 13.74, 19.09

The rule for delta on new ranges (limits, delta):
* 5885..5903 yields 5.6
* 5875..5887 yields 5.2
